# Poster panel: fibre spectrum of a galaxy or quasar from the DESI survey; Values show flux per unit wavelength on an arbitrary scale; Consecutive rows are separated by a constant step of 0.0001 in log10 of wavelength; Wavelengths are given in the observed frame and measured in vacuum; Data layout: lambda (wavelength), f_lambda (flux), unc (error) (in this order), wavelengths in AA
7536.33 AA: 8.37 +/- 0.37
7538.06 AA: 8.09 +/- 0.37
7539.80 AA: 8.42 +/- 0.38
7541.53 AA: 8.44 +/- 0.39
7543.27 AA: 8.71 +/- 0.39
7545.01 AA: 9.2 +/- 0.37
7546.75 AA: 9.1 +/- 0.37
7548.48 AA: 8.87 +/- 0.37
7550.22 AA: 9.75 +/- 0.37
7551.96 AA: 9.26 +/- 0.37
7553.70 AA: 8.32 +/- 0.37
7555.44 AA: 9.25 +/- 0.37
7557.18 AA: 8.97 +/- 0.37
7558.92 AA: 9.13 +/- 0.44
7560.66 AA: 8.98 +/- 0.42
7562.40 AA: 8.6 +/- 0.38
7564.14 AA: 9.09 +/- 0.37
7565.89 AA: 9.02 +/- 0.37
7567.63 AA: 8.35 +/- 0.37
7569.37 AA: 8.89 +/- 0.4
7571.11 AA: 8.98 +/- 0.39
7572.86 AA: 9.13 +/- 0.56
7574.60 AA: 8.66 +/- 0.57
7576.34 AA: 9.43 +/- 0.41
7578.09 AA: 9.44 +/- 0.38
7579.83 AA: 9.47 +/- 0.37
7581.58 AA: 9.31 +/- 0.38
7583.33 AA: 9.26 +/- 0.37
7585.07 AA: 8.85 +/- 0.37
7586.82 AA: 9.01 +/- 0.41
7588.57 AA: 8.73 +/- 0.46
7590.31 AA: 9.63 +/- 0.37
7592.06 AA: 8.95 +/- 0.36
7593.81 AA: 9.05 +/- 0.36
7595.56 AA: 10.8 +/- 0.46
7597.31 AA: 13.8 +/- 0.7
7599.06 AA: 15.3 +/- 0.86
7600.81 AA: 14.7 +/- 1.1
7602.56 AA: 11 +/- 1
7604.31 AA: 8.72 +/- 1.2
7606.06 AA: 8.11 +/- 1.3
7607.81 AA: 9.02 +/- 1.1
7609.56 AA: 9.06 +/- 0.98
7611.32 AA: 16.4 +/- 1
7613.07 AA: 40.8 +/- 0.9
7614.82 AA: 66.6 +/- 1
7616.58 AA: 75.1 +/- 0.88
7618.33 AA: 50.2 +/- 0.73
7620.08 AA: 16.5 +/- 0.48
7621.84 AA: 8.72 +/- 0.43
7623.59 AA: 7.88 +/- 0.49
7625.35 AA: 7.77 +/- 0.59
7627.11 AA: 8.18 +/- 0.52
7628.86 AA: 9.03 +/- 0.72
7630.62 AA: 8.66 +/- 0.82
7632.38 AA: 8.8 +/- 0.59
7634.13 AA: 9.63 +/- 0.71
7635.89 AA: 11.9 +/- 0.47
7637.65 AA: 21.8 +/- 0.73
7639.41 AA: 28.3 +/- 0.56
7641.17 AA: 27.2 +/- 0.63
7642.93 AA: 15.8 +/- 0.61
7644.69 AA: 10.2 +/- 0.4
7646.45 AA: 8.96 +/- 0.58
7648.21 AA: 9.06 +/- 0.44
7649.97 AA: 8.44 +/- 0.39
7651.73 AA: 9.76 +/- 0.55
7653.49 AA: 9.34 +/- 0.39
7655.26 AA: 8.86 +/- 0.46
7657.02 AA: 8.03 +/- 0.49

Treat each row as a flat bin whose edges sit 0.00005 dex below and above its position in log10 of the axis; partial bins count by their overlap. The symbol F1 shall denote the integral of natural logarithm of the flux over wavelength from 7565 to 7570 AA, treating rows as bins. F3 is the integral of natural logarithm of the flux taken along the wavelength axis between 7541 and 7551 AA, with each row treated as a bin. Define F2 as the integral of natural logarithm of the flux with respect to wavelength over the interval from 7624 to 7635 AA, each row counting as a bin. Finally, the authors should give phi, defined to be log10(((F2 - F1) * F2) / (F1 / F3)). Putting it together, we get 2.8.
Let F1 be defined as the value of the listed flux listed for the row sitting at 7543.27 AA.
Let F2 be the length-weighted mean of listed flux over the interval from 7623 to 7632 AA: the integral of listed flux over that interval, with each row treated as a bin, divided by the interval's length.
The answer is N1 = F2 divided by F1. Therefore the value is 0.96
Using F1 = 8.71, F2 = 8.3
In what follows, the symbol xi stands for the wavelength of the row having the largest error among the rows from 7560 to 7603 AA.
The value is 7600.81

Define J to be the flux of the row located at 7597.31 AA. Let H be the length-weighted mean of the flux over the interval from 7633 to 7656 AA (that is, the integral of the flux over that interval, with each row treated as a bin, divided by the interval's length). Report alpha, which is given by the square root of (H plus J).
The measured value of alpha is 5.25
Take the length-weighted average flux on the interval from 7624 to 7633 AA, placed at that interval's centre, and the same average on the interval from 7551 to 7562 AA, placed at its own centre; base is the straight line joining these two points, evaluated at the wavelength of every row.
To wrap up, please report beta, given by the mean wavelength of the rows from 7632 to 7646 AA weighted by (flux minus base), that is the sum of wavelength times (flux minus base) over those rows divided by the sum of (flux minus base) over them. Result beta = 7639.8 AA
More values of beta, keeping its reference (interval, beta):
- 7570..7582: 7578.2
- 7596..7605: 7599.6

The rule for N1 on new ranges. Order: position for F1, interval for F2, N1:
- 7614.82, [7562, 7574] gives 0.13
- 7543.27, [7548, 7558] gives 1.04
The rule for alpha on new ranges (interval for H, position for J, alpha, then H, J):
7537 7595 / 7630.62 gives 4.20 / 9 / 8.66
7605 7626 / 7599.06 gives 6.46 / 26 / 15.3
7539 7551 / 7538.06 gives 4.13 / 9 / 8.09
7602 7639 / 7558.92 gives 5.39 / 20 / 9.13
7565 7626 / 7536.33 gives 4.90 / 16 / 8.37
